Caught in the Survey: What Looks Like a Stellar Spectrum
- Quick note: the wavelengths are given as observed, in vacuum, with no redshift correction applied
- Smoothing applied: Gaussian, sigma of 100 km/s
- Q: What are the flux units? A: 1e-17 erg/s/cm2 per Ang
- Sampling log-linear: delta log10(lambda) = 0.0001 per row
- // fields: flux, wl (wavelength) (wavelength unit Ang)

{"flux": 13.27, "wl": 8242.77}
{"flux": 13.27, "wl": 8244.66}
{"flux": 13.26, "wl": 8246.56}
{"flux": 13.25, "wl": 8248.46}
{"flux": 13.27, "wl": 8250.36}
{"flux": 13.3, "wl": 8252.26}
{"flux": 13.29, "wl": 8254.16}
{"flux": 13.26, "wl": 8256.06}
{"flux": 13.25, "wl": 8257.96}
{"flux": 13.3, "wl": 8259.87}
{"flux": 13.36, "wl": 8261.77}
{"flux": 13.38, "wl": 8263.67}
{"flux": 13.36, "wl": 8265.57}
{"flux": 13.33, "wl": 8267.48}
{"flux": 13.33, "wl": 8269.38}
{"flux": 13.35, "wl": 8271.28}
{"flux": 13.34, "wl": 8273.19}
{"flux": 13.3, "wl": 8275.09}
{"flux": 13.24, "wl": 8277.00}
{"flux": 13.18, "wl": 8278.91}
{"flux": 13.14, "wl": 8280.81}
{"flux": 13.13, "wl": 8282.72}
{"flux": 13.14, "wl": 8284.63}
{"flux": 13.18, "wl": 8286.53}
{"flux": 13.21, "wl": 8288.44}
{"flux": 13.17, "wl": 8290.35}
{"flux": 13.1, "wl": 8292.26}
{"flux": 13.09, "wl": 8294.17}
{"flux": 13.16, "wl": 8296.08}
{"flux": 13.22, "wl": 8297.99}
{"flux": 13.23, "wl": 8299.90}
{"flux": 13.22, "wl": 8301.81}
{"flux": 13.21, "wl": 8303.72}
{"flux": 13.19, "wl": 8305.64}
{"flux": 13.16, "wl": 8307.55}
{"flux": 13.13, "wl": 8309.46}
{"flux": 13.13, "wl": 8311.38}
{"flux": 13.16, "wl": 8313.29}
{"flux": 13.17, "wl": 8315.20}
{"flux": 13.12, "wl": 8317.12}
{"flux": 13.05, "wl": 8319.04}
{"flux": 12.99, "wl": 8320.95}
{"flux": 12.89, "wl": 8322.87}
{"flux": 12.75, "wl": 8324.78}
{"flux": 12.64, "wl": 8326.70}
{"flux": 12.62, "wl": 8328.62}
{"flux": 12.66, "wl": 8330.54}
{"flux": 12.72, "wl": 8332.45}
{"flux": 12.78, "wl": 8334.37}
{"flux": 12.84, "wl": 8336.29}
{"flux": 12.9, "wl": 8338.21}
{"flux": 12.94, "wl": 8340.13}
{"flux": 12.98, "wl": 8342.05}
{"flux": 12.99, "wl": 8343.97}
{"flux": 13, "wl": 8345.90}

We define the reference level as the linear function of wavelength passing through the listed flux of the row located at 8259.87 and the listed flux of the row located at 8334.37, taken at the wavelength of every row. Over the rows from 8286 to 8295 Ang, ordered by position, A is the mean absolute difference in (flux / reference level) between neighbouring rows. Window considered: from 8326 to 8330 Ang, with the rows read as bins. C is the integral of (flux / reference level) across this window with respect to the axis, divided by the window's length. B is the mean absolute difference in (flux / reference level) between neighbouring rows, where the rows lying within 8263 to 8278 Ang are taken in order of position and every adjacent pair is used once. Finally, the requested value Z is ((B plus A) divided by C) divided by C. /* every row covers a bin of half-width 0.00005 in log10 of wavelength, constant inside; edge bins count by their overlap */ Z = 0.0042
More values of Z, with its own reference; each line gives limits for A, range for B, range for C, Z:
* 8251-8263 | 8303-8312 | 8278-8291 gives 0.0034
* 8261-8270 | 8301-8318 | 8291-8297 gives 0.0028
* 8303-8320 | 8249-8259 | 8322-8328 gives 0.0033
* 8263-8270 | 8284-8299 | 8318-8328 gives 0.0046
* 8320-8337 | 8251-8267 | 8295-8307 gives 0.0077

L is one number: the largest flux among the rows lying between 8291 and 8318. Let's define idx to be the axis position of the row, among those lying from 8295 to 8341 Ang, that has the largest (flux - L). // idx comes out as 8299.90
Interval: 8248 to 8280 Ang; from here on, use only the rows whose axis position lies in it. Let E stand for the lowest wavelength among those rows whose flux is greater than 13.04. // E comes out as 8248.46 Ang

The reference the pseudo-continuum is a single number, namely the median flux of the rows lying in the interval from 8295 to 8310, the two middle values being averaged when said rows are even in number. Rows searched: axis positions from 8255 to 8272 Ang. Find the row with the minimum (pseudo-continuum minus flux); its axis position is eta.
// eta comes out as 8263.67 Ang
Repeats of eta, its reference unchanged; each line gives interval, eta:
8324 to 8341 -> 8340.13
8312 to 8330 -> 8315.20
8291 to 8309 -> 8299.90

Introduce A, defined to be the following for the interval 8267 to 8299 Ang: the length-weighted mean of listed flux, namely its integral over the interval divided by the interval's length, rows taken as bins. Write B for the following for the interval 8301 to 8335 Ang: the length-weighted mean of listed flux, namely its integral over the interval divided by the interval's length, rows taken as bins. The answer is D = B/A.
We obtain 0.98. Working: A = 13.2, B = 13.0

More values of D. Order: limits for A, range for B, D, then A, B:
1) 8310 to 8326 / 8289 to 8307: 1.01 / 13.0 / 13.2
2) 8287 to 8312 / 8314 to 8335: 0.98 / 13.2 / 12.9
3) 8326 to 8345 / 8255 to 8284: 1.04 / 12.8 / 13.3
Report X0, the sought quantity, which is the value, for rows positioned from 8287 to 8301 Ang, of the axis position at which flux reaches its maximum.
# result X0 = 8299.90 Ang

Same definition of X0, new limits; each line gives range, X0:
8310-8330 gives 8315.20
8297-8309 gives 8299.90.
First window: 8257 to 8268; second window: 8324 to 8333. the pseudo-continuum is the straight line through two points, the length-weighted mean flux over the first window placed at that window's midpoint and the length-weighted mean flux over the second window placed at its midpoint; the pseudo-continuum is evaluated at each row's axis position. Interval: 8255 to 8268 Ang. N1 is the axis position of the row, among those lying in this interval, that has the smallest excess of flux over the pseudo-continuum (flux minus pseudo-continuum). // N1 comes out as 8256.06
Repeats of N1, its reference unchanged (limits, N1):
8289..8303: 8292.26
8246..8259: 8246.56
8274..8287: 8280.81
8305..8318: 8309.46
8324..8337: 8328.62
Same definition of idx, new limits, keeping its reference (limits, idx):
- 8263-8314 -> 8263.67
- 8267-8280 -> 8271.28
